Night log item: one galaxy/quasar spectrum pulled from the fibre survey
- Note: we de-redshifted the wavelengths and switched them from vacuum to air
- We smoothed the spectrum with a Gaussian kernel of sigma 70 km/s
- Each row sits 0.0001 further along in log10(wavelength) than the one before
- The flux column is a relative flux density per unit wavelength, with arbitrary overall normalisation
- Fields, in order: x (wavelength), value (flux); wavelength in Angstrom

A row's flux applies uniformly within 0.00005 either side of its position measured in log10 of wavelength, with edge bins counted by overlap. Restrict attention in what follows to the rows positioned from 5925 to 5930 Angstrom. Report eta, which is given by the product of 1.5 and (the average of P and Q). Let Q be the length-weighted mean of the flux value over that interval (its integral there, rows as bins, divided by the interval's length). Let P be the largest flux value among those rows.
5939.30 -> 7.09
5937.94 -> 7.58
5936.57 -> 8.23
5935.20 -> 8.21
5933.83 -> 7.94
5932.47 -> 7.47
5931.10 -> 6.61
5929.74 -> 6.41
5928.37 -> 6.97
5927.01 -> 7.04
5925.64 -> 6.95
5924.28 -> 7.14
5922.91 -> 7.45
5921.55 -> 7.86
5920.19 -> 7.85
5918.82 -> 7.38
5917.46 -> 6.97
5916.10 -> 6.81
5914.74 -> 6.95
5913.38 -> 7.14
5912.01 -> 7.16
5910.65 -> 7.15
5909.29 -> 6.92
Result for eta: 10.4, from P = 7.04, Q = 6.87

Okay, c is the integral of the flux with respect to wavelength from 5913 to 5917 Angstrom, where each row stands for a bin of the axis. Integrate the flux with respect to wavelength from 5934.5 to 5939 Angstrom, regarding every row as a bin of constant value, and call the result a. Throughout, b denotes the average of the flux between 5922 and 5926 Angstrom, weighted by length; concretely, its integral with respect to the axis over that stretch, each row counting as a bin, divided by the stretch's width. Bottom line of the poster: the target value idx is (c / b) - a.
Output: -31.8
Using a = 36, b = 7.24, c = 27.9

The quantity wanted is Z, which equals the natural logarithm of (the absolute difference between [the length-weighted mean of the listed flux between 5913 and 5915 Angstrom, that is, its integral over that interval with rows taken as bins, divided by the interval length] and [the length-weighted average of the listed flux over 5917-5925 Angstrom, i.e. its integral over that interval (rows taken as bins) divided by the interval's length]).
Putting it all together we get -0.9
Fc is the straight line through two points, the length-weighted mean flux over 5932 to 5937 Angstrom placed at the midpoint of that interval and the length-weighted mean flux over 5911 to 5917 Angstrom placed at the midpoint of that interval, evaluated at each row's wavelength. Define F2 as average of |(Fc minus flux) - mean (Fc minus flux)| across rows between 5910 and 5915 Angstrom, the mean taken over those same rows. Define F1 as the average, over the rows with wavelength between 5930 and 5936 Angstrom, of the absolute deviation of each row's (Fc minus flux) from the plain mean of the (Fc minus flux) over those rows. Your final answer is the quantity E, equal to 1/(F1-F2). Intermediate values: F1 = 0.45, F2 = 0.12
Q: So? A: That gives 3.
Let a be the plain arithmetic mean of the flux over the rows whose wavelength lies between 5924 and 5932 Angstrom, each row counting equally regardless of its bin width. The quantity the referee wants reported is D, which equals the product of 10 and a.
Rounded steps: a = 6.9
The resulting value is 69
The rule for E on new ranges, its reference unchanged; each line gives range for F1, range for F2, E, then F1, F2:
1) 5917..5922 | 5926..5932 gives -29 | 0.28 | 0.31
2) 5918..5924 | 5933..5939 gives -31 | 0.22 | 0.25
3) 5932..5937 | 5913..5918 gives 17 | 0.20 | 0.14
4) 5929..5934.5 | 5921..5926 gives 6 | 0.53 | 0.37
